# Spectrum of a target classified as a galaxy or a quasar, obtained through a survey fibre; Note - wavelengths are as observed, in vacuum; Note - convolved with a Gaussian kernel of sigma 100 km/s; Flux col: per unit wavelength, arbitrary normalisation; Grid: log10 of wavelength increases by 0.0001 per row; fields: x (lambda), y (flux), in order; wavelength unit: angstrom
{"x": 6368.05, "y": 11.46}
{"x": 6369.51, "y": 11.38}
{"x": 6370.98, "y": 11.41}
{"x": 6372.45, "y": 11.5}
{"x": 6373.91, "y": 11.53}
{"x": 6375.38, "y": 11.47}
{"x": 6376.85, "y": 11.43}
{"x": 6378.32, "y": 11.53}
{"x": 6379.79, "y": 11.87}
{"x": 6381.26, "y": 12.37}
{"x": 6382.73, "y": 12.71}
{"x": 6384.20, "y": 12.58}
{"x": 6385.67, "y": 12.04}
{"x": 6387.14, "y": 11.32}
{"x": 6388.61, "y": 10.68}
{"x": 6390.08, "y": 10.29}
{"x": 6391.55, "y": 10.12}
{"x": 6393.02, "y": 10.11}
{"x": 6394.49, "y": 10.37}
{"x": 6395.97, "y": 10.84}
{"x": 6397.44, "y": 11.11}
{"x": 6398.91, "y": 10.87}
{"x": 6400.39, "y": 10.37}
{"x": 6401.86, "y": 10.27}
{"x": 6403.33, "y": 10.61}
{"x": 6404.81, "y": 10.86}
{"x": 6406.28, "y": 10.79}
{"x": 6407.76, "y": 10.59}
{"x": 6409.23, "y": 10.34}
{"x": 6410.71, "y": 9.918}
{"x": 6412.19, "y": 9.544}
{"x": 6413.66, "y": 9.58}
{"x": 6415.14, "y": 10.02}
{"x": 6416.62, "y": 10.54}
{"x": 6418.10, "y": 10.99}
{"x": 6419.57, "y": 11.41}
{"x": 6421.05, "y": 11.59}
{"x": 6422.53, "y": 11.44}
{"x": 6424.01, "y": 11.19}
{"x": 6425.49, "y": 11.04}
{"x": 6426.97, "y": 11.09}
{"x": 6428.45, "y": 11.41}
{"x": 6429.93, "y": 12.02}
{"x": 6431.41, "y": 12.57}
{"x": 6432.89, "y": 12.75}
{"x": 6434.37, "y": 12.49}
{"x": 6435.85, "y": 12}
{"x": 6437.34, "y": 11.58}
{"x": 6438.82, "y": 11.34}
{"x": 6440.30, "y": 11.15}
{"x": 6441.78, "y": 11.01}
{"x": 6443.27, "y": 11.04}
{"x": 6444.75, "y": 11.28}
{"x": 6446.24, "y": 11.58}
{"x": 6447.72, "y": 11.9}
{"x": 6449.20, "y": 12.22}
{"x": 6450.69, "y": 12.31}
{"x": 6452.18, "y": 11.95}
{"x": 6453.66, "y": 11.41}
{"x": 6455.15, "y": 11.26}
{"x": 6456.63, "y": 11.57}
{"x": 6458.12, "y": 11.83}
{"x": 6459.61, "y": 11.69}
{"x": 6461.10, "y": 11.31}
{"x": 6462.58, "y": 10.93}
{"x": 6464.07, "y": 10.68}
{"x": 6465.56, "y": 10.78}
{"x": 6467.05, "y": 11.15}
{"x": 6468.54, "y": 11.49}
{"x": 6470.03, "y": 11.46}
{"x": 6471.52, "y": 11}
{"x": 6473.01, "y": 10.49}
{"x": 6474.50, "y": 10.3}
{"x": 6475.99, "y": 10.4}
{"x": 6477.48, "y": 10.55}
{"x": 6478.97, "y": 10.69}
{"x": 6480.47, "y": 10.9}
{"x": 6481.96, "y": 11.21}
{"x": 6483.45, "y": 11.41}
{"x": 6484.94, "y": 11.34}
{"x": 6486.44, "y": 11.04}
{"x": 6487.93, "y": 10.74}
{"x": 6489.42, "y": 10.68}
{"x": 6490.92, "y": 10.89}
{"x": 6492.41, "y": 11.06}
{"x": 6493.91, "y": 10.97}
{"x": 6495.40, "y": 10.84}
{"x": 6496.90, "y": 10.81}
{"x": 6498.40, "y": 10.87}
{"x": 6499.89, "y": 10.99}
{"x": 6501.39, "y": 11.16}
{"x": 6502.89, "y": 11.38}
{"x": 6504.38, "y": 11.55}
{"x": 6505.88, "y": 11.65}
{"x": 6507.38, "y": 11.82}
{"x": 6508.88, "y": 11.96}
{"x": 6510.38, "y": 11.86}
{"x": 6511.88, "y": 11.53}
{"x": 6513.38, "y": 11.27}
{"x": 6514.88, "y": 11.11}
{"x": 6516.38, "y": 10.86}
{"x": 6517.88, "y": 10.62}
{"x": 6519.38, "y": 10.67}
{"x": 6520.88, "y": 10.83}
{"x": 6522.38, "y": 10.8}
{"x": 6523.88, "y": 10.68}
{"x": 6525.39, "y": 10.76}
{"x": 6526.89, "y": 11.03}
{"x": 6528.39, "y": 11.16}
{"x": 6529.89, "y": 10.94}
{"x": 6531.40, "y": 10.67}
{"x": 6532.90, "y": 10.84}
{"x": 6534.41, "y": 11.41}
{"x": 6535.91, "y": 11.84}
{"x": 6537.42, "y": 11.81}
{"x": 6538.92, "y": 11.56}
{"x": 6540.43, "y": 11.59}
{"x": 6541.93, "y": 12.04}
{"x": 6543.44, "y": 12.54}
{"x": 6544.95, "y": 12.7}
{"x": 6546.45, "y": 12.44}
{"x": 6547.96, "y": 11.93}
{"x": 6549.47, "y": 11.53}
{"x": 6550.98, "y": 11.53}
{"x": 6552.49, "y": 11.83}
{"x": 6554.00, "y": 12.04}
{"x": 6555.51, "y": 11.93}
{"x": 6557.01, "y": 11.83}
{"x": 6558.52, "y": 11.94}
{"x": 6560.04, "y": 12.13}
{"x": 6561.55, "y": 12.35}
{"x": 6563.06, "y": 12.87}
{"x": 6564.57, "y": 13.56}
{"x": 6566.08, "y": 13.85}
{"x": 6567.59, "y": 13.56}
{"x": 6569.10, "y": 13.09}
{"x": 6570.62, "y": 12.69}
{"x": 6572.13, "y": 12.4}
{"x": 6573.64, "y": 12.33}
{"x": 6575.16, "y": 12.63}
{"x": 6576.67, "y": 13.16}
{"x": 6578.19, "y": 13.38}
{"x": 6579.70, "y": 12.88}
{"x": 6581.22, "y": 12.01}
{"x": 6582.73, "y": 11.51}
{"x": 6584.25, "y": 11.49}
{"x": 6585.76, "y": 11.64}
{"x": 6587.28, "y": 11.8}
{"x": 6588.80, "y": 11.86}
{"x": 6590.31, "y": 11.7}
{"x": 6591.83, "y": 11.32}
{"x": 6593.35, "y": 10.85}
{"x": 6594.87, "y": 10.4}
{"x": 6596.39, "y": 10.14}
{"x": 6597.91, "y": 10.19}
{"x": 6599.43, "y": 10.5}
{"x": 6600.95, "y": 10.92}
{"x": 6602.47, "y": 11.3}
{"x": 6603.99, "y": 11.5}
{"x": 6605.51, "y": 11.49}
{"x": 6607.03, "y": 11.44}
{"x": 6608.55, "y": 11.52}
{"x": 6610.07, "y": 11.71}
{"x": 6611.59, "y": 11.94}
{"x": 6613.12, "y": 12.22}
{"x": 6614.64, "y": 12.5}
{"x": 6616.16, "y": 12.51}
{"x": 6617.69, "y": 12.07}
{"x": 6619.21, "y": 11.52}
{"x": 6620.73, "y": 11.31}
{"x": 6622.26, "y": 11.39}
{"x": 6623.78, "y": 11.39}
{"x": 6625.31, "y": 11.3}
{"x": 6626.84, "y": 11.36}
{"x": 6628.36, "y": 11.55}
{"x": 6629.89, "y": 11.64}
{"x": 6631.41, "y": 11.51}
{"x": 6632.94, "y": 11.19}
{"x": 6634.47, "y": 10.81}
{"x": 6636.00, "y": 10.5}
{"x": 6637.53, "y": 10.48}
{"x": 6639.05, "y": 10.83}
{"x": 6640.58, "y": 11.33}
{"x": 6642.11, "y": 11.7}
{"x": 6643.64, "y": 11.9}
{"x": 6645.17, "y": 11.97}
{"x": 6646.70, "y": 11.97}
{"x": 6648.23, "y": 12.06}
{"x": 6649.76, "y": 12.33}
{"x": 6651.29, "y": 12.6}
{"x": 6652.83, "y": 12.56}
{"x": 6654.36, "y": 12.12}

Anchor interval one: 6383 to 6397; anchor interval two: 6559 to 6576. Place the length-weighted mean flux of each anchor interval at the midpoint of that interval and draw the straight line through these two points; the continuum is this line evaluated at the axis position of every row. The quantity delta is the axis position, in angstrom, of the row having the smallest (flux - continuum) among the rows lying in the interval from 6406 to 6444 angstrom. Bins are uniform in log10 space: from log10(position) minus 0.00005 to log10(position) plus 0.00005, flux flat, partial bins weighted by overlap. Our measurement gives 6412.19 angstrom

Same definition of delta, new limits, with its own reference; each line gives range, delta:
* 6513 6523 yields 6517.88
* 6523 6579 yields 6531.40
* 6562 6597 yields 6596.39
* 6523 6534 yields 6531.40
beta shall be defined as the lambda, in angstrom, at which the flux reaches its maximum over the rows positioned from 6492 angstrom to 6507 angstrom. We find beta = 6505.88 angstrom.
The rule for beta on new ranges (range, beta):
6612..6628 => 6616.16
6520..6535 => 6534.41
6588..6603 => 6588.80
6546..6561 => 6546.45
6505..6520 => 6508.88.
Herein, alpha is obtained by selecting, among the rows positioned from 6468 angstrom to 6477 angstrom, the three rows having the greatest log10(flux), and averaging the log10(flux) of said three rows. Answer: 1.054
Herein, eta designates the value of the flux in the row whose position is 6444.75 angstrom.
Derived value 11.28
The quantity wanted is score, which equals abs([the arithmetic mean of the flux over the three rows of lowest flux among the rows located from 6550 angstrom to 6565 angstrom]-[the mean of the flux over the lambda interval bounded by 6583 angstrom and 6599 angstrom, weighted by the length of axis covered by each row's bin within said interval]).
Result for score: 0.60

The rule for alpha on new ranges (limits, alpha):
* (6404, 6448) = 1.100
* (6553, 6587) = 1.135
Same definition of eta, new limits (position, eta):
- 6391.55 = 10.12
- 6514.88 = 11.11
